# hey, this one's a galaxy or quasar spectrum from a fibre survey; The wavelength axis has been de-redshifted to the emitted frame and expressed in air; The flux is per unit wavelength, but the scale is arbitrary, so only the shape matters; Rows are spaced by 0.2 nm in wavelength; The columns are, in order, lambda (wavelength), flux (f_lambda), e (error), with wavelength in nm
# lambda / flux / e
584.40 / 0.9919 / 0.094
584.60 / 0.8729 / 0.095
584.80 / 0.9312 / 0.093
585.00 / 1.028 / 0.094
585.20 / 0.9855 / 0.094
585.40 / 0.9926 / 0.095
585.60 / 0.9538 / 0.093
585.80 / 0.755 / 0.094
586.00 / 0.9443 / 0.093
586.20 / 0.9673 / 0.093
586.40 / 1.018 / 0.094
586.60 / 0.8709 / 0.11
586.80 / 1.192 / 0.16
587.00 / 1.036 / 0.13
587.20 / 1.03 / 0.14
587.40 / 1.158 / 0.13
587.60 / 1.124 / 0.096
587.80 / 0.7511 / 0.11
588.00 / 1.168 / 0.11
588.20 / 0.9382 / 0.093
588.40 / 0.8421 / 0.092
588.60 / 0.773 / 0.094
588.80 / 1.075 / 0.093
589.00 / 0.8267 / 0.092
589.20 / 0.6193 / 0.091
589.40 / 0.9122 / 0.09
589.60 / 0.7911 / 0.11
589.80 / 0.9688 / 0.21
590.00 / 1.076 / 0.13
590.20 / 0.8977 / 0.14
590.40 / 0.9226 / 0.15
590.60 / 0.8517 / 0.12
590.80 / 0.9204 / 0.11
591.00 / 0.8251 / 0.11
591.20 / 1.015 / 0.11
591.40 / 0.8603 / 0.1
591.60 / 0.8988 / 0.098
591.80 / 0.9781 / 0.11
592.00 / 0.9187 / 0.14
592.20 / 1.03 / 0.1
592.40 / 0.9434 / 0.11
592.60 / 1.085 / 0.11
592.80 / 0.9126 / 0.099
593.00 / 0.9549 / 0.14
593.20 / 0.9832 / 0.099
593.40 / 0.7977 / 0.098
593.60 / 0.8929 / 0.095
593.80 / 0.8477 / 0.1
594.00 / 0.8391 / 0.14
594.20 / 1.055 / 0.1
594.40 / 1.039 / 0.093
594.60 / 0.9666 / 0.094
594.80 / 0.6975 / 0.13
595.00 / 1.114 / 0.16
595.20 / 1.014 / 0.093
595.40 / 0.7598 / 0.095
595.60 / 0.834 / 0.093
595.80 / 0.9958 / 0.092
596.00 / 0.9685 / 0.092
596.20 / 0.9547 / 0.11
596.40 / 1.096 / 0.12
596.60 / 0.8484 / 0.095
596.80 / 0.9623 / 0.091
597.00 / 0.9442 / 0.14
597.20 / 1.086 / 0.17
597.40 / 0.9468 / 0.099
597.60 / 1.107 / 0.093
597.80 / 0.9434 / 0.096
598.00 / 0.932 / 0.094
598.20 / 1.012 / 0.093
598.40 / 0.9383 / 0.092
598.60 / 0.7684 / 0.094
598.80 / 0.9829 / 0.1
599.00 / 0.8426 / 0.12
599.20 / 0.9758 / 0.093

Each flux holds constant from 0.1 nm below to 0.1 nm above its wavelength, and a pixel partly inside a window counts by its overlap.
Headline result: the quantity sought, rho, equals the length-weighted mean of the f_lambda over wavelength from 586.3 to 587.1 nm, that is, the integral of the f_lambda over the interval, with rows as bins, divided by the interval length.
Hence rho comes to 1.03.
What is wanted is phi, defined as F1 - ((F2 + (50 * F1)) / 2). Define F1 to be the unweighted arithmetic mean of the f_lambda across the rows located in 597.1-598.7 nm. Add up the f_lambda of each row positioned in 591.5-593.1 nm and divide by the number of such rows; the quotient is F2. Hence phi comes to -23.7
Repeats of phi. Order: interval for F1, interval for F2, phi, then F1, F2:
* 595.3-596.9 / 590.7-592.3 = -22.7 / 0.93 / 0.931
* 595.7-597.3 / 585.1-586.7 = -24.0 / 0.98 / 0.936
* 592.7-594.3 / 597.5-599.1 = -22.3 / 0.91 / 0.941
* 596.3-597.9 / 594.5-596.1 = -24.3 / 0.99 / 0.919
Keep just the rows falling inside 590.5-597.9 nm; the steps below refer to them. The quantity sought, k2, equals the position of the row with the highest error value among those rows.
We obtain 597.20 nm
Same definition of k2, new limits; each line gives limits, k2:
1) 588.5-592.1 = 589.80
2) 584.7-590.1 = 589.80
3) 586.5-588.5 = 586.80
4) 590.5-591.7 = 590.60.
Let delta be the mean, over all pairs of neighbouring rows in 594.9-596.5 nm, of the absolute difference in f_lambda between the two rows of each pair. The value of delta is 0.11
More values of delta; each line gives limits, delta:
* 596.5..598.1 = 0.11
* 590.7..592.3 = 0.10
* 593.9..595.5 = 0.19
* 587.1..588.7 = 0.19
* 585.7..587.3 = 0.13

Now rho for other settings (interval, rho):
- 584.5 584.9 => 0.90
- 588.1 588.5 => 0.89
